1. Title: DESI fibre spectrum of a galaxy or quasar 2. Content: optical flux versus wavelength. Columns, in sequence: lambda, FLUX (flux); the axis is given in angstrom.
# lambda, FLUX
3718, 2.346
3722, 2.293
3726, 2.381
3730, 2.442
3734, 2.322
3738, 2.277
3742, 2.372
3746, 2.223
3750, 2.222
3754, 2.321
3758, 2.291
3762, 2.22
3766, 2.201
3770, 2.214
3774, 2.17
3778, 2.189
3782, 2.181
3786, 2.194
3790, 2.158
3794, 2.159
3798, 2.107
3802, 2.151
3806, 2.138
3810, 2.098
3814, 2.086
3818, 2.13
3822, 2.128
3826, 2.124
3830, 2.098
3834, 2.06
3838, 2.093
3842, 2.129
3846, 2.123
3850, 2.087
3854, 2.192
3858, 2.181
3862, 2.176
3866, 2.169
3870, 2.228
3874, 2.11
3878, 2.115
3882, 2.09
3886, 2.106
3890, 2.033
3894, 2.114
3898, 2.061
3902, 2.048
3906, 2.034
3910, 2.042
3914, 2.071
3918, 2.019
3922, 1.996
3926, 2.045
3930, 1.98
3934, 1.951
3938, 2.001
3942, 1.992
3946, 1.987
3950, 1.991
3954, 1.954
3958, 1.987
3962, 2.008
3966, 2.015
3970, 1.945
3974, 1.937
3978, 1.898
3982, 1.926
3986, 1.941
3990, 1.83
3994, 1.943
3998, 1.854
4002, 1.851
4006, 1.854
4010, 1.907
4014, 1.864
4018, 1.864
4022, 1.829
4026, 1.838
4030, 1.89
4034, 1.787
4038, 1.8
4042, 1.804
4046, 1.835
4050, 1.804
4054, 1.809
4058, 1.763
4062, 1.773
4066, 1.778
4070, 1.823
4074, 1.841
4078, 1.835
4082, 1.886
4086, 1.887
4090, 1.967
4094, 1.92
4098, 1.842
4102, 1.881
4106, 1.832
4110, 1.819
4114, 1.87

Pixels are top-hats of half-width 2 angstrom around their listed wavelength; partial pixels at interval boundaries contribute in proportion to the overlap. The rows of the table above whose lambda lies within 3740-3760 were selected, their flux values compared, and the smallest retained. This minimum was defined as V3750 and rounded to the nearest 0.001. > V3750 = 2.222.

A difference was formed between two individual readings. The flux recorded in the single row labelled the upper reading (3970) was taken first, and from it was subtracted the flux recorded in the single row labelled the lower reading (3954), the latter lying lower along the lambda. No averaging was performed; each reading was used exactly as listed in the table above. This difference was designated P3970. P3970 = -0.01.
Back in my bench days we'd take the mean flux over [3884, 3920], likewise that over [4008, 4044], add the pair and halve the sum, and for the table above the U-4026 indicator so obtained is 1.95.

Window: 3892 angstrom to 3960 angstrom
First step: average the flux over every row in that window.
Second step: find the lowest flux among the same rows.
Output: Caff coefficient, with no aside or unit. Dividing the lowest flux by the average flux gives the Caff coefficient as 0.968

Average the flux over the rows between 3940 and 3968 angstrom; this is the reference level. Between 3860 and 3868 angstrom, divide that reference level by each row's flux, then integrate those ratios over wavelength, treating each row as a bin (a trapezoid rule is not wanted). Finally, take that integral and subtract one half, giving 6.8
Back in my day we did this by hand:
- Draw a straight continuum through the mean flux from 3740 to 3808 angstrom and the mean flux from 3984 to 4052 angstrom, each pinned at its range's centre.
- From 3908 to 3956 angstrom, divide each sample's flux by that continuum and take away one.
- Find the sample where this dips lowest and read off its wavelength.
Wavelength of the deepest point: 3934 angstrom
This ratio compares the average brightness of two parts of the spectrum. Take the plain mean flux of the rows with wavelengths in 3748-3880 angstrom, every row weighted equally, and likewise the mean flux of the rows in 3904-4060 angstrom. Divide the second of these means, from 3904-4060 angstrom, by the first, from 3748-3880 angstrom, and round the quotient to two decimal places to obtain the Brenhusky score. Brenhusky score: 0.89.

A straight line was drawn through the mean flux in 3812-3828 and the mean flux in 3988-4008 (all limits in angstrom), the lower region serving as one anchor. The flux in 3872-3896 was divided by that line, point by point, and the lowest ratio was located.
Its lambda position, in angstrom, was 3890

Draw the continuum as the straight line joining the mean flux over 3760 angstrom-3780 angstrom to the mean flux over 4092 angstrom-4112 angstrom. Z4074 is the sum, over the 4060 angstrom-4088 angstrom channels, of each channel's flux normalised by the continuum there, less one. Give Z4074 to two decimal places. -0.21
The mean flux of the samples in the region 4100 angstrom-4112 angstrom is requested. 1.84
